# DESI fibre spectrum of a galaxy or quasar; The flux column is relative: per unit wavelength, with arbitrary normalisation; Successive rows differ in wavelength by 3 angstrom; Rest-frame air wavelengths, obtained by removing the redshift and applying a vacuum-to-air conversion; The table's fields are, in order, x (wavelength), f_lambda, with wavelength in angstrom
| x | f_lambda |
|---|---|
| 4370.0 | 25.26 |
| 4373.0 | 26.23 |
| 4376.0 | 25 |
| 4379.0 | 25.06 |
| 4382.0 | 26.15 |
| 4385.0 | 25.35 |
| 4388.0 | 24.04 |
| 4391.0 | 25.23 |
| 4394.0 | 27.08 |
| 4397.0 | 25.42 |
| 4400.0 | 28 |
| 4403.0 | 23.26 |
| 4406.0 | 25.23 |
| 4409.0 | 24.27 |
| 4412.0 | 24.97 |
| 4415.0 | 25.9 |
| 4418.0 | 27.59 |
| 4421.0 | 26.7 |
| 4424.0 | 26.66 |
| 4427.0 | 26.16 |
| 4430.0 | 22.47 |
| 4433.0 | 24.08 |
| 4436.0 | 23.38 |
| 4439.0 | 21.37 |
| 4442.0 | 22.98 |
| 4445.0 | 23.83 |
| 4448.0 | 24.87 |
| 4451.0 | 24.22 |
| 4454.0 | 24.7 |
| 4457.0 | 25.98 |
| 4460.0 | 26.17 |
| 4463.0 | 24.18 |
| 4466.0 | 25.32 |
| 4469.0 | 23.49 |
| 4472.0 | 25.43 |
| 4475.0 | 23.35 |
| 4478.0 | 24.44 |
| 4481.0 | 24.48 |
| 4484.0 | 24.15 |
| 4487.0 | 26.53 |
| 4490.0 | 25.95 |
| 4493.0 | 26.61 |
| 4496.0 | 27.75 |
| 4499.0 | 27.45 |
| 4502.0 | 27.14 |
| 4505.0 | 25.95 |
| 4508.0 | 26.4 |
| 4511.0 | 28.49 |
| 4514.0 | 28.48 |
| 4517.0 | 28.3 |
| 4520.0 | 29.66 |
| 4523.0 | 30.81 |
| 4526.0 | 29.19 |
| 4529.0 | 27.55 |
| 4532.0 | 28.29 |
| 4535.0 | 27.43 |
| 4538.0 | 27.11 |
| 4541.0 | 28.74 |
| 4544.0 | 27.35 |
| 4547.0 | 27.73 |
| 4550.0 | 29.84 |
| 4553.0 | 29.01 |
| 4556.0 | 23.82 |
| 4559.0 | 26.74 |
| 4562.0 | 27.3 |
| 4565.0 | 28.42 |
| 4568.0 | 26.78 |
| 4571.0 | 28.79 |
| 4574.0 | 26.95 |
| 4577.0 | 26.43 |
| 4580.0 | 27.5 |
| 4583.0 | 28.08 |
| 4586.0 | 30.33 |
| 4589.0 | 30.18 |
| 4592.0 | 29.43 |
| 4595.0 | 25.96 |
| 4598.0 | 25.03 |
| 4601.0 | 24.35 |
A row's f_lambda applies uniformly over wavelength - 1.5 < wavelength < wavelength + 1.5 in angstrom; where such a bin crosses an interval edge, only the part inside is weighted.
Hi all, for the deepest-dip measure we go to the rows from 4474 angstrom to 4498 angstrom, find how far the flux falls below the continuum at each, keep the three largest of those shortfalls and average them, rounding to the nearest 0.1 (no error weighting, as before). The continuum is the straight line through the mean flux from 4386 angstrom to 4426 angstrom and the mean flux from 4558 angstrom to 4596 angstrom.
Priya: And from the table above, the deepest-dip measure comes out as 2.7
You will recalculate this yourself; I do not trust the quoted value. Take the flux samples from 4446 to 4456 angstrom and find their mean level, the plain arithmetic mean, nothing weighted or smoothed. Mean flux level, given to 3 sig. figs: 24.6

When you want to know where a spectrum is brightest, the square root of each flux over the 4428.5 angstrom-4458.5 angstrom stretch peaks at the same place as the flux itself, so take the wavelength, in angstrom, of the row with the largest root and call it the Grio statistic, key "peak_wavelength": 4457.0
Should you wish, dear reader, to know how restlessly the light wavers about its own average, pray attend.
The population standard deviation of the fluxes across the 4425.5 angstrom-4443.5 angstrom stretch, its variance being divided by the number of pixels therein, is 1.5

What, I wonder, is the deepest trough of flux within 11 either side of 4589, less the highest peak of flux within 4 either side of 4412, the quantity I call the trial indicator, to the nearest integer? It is -1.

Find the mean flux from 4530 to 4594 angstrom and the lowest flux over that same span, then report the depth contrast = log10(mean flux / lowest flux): 0.069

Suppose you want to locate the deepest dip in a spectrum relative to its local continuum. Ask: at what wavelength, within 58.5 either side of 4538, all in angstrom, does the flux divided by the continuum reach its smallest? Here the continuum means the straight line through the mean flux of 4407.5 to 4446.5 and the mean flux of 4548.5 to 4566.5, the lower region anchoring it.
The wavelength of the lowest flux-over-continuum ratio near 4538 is 4556.0 angstrom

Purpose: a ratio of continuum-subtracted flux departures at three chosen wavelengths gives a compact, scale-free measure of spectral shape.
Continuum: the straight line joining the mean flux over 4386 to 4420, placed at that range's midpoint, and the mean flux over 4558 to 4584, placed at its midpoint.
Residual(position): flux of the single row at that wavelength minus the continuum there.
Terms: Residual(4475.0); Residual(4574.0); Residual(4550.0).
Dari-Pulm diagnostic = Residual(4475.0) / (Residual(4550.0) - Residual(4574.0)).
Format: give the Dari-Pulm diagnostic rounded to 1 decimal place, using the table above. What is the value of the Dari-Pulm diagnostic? -1.0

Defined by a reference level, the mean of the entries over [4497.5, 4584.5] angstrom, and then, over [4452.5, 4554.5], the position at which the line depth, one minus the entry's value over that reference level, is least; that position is 4523.0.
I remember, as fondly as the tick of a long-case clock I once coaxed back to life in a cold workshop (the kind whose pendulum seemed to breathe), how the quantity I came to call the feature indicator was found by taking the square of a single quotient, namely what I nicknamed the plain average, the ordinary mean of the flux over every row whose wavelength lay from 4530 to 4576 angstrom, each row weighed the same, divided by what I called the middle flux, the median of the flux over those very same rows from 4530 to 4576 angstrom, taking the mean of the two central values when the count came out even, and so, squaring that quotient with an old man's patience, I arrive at 1.01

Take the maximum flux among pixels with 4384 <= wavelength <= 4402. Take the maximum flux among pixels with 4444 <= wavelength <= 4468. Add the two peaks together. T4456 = 54.2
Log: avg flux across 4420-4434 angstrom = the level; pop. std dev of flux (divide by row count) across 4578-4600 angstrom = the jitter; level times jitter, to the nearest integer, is 48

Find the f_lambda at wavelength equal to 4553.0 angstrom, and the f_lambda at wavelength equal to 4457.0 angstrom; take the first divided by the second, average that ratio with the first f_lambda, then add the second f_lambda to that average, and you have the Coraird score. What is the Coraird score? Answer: 41.0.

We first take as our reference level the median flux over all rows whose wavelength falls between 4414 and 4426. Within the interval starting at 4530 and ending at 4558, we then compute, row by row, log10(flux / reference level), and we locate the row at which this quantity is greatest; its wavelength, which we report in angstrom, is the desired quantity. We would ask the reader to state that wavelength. 4550.0 angstrom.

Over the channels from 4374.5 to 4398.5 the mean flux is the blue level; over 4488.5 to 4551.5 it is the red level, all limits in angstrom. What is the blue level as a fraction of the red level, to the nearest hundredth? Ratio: 0.91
